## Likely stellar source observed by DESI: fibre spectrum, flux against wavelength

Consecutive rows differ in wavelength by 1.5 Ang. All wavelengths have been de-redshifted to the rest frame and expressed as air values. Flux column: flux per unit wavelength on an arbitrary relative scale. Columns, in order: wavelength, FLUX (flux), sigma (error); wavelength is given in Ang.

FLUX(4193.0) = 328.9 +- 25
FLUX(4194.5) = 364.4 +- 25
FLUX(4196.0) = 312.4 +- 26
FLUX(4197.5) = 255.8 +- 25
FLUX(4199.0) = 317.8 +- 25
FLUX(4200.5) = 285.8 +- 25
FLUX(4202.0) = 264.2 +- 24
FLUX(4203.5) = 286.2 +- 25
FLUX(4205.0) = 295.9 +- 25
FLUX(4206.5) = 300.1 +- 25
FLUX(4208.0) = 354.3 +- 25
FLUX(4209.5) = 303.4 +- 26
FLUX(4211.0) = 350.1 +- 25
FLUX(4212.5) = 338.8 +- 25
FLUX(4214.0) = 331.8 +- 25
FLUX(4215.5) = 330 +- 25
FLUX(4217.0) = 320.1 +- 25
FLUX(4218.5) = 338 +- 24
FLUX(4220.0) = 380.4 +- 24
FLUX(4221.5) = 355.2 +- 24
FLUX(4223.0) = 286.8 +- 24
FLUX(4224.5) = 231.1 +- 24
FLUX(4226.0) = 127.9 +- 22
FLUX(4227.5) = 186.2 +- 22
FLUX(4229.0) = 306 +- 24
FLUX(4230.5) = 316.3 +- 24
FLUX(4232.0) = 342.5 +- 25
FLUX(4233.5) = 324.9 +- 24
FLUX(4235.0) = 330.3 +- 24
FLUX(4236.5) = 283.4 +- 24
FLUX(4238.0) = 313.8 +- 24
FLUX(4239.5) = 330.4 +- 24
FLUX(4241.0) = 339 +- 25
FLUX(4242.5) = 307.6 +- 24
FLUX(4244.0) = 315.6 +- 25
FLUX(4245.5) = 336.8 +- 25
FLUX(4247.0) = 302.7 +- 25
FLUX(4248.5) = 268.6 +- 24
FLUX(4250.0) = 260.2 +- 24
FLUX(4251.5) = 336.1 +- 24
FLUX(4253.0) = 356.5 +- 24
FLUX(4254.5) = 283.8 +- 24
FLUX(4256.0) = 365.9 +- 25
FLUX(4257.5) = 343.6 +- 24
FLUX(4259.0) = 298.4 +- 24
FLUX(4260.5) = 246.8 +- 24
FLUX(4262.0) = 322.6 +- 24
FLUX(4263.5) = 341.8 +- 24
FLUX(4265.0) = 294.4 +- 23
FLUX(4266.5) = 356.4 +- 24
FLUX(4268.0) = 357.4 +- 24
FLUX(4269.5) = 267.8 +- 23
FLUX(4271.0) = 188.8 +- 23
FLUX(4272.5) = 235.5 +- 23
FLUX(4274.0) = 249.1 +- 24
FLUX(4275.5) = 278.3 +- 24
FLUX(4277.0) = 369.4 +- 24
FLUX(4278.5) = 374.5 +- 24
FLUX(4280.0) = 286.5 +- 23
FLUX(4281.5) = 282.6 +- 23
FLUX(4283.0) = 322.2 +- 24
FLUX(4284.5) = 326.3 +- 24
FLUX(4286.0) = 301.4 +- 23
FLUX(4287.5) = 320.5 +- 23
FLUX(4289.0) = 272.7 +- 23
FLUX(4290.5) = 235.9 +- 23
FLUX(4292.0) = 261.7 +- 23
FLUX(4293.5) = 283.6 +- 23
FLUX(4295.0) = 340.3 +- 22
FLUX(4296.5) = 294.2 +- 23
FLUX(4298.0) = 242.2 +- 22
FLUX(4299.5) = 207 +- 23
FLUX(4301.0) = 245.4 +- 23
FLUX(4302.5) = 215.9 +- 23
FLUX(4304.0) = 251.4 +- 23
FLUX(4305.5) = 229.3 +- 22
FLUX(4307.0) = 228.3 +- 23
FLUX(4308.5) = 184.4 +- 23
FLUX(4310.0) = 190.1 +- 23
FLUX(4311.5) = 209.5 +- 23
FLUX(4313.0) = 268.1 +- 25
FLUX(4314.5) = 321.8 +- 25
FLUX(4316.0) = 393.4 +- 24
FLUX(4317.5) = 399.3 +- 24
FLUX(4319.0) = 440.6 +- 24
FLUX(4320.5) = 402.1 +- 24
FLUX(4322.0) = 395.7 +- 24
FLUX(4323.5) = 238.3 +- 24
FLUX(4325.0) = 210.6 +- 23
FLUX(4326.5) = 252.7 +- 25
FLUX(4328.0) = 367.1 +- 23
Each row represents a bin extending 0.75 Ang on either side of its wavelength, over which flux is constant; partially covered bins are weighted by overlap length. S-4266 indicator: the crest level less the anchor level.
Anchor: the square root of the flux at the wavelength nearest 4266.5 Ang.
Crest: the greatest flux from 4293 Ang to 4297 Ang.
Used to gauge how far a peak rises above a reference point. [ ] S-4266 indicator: 321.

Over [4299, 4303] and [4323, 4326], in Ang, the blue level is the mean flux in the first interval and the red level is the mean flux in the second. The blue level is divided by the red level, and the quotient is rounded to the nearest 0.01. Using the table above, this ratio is 0.99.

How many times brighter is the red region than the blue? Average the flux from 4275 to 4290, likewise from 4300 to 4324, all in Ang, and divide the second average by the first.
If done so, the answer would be 0.92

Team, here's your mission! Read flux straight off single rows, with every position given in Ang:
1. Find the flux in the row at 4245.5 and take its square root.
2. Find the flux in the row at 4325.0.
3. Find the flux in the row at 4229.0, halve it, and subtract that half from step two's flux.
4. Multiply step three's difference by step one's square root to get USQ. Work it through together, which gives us 1057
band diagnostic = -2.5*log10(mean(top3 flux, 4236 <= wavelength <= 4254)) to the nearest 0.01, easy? -6.34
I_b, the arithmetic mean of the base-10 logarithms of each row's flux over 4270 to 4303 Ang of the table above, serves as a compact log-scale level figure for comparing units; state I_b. 2.44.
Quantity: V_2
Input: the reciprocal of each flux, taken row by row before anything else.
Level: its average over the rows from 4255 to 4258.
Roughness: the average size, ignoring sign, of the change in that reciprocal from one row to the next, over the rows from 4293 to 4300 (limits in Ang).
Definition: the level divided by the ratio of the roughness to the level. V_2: 0.013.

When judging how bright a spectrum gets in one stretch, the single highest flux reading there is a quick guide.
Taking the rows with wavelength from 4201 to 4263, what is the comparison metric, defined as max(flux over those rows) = 380.4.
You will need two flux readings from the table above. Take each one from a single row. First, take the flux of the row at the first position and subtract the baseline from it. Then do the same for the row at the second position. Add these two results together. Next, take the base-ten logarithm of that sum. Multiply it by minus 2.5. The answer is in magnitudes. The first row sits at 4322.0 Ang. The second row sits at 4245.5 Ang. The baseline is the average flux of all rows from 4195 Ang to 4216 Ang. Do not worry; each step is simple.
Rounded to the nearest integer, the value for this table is -5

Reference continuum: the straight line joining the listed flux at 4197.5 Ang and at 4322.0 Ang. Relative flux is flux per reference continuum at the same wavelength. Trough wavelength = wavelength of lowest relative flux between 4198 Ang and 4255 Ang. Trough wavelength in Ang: 4226.0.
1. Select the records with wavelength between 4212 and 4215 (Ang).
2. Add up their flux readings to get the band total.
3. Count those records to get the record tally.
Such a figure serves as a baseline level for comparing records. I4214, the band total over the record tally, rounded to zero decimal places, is 335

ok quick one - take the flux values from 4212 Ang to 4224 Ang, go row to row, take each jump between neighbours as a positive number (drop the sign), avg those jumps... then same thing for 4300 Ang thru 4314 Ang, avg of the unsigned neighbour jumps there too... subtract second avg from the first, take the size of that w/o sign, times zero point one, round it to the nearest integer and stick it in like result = 0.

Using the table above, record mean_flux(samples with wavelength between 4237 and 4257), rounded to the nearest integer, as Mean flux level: 317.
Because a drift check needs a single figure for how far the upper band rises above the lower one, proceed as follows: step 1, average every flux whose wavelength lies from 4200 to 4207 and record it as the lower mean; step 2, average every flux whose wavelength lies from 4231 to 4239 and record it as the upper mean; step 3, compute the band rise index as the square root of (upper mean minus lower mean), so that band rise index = 6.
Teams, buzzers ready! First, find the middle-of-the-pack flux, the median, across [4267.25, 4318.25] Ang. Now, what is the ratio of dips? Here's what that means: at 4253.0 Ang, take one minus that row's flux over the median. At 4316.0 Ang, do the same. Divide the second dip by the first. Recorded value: 1.4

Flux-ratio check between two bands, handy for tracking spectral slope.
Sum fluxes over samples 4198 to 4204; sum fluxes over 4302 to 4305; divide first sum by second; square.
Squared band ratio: 6.1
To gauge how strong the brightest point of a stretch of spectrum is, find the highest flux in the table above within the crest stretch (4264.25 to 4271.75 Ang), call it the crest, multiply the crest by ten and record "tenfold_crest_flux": 3574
